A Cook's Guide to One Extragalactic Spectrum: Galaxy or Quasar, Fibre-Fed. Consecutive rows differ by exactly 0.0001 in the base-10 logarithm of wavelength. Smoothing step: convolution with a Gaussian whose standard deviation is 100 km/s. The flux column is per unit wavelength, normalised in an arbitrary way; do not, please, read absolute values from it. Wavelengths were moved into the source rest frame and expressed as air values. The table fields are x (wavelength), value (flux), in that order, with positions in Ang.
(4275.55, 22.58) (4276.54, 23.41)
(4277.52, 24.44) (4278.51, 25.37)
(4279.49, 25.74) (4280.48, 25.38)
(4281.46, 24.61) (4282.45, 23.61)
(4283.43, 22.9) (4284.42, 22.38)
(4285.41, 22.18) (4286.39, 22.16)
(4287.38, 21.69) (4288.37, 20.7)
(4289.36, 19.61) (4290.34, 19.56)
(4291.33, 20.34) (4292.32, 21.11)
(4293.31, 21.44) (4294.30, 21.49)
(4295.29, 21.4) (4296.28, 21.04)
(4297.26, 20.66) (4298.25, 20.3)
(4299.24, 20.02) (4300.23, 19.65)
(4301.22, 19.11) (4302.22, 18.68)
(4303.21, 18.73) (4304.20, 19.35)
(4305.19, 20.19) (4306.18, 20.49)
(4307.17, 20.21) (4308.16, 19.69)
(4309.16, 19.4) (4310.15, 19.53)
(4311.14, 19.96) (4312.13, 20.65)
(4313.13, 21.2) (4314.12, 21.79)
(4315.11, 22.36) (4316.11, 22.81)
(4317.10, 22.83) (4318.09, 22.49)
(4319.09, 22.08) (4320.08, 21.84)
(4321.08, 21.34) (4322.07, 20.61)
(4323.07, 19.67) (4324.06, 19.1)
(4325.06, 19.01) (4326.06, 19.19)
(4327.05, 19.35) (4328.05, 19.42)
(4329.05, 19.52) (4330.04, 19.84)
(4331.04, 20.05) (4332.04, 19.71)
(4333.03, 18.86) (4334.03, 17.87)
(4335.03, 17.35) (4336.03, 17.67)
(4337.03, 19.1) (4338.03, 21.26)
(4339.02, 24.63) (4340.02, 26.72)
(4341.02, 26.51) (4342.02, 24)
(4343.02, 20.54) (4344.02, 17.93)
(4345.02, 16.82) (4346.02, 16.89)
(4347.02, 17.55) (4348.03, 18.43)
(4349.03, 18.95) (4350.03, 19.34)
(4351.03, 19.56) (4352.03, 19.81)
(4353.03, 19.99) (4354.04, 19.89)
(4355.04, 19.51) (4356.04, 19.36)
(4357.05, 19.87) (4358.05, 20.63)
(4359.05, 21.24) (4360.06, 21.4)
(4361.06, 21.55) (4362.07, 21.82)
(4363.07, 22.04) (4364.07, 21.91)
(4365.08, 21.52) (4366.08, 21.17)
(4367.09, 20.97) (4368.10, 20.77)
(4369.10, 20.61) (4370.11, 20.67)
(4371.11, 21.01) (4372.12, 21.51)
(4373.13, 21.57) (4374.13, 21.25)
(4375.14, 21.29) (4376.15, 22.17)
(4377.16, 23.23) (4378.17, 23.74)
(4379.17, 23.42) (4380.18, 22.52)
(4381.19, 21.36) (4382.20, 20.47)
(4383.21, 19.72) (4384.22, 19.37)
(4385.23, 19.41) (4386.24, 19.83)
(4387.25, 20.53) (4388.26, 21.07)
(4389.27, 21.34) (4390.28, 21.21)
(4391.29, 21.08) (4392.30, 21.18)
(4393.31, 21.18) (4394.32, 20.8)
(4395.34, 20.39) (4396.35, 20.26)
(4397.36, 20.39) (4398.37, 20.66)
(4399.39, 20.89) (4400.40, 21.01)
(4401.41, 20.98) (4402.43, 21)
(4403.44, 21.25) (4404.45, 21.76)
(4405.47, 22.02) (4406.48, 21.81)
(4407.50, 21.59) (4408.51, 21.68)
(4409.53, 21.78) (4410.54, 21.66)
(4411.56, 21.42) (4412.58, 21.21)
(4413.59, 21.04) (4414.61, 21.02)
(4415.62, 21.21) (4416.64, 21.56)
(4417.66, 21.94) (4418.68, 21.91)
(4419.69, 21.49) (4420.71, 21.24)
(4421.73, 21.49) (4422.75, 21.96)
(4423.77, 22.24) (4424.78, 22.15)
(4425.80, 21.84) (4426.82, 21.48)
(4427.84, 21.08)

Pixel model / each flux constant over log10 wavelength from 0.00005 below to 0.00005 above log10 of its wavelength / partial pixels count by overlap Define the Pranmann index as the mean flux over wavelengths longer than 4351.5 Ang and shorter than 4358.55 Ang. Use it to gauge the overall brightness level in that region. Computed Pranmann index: 19.9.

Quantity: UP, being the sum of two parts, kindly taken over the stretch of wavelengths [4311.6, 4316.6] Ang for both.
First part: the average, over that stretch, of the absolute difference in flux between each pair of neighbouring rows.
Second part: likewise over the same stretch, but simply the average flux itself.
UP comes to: 22.3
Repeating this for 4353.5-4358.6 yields 20.3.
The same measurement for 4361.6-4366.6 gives 22.0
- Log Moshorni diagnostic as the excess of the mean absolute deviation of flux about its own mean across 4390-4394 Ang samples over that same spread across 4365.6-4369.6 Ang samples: -0.15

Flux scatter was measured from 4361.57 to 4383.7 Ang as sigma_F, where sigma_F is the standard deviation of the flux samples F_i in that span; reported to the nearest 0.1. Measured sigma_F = 1.0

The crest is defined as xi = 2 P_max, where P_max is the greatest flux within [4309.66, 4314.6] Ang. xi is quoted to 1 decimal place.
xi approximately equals 43.6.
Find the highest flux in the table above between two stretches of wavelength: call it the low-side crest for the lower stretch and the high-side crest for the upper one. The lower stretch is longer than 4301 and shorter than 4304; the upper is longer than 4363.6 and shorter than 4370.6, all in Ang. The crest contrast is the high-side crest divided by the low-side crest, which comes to 1.15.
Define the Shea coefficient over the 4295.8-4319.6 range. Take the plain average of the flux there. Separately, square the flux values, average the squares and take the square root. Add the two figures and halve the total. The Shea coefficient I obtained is 20.6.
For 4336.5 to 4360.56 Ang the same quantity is 20.5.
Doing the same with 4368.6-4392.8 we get 21.2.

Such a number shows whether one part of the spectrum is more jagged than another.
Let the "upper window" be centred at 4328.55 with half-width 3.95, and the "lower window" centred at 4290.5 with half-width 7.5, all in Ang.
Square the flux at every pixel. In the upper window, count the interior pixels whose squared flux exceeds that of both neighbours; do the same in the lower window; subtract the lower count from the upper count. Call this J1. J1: 0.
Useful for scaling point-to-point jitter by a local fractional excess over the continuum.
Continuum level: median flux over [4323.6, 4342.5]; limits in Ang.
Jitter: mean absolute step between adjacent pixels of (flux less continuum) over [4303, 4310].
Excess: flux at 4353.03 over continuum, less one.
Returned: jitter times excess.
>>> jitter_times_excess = 0.01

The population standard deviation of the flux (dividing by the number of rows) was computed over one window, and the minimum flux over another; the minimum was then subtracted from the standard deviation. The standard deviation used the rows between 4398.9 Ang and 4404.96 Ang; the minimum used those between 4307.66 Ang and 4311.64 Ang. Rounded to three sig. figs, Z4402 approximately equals -19.1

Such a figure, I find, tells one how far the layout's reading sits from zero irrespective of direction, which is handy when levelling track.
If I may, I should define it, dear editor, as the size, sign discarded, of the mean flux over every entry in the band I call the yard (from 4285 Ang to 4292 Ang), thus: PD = 20.9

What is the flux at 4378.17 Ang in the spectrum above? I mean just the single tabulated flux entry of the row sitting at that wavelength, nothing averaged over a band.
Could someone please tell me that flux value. 23.74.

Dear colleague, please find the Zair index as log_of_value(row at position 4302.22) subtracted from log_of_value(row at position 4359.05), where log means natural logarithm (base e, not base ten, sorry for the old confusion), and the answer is 0.13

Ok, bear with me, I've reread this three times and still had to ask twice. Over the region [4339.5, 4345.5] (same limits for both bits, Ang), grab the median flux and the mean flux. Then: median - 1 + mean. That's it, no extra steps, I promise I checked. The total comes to 43.4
